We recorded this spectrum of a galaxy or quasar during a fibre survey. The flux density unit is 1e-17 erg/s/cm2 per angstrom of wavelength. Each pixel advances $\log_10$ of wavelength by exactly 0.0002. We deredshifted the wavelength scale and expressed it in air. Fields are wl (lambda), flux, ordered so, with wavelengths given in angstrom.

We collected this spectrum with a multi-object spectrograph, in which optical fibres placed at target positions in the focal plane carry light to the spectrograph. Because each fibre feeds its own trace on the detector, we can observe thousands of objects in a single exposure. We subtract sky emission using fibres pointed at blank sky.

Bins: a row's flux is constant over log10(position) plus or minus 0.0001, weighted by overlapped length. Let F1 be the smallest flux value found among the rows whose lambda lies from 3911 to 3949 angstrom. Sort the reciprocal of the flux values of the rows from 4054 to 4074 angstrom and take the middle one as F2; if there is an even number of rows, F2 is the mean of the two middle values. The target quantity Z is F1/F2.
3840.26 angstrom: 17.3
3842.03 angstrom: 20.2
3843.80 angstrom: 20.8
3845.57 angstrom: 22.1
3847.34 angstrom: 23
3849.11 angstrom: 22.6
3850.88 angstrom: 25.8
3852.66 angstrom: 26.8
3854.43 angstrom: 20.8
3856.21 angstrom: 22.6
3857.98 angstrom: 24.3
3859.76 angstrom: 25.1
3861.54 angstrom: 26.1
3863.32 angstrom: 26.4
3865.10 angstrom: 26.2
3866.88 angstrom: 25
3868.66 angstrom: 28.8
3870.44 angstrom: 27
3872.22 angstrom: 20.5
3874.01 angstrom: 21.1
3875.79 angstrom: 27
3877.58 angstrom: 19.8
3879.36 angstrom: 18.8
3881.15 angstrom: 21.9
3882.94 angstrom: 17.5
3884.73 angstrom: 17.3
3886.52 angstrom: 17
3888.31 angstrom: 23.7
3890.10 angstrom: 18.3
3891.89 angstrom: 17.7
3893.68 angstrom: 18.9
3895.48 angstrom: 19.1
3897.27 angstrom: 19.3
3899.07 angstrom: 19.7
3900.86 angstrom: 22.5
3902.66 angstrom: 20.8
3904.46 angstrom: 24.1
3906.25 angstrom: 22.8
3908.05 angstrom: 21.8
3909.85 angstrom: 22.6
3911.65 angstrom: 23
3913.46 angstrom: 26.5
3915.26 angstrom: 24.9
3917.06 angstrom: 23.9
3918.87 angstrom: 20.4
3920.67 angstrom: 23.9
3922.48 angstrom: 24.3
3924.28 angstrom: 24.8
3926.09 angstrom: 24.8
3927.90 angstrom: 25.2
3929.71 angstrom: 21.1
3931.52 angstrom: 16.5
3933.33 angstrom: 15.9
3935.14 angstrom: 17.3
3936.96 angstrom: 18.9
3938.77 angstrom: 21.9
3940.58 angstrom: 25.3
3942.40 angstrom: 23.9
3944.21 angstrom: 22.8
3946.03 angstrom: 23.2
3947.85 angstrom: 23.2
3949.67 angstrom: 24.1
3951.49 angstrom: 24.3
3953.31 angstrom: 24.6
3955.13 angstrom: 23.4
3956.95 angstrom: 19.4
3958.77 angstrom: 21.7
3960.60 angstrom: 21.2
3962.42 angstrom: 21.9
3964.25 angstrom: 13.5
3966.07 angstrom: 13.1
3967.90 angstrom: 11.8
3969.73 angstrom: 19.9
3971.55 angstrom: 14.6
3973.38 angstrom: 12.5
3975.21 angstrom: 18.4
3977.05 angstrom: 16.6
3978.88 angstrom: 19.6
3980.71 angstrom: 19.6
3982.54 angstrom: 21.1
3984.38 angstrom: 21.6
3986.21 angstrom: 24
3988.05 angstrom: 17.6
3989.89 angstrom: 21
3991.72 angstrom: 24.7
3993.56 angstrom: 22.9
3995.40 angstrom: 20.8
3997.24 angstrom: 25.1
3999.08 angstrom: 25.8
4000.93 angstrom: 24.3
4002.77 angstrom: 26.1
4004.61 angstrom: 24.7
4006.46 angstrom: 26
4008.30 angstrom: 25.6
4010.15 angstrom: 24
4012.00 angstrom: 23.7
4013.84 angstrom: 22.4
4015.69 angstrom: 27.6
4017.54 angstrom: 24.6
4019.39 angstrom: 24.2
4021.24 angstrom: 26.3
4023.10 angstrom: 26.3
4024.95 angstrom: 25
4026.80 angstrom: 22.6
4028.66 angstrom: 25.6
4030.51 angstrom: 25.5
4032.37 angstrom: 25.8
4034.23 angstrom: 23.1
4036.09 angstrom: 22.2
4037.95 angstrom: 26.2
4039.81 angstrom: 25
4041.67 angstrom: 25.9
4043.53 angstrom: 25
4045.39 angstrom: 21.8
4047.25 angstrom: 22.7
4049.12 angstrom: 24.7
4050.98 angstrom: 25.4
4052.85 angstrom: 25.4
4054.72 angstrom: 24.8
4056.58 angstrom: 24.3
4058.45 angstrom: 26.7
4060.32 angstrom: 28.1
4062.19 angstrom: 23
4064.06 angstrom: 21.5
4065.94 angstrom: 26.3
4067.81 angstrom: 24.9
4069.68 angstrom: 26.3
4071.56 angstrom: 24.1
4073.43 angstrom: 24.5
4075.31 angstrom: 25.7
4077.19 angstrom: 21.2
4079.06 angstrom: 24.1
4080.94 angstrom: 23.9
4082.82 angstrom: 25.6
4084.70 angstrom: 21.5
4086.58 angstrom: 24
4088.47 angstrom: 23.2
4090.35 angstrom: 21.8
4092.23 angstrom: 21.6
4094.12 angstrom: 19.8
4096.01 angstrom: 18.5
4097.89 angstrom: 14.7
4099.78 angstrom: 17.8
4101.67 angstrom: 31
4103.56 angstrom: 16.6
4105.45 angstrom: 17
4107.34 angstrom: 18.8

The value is 394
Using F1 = 15.9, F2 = 0.040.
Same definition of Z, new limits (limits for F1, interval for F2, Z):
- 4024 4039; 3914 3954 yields 531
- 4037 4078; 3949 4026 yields 491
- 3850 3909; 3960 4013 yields 360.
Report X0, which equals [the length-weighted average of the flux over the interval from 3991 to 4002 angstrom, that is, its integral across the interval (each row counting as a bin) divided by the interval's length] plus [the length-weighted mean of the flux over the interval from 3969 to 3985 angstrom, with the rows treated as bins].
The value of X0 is 42.1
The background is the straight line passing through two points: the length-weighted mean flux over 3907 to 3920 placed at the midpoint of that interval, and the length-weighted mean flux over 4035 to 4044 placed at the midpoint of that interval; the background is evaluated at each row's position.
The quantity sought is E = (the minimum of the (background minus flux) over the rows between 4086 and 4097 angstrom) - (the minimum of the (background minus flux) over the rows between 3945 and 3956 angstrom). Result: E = 2.2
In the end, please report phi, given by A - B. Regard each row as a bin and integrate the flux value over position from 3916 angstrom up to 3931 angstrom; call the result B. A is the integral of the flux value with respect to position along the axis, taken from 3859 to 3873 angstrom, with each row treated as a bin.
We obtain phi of 9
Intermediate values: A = 360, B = 351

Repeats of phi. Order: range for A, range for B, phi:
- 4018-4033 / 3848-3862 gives 38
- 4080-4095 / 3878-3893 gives 54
